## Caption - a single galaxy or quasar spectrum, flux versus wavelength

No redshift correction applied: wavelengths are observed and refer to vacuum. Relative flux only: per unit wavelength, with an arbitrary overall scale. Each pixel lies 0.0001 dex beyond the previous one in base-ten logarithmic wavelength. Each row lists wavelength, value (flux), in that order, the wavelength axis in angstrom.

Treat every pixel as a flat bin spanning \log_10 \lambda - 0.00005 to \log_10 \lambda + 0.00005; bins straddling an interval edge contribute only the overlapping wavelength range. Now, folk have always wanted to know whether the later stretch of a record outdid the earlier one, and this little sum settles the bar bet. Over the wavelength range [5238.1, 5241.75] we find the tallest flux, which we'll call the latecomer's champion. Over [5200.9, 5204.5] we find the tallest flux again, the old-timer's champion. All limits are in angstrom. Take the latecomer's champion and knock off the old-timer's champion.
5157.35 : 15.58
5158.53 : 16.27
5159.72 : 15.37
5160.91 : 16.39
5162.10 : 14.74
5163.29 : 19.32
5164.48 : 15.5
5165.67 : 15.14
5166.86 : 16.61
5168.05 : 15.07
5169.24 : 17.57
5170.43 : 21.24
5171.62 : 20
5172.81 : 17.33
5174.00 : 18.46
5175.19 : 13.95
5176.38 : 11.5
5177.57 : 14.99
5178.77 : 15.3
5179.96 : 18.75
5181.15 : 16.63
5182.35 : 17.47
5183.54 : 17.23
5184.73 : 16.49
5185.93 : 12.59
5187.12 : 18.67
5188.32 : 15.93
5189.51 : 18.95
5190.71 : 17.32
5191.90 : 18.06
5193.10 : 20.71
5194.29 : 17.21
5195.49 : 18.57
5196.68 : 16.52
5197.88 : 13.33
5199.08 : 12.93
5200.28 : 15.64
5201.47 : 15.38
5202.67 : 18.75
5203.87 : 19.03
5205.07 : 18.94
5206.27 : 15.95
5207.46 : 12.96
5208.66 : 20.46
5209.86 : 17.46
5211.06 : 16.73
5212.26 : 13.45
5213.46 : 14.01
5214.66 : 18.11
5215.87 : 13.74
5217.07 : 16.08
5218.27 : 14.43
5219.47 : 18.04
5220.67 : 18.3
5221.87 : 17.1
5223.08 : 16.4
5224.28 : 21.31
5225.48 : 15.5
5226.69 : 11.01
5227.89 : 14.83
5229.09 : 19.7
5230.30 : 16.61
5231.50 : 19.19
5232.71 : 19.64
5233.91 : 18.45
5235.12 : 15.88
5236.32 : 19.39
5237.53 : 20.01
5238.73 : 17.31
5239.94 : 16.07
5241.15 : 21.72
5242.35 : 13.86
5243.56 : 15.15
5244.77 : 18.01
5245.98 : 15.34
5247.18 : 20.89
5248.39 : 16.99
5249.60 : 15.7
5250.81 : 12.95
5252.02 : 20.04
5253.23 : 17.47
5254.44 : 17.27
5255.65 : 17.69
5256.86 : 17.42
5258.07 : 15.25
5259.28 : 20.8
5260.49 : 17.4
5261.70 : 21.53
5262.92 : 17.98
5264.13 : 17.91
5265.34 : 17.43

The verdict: 2.7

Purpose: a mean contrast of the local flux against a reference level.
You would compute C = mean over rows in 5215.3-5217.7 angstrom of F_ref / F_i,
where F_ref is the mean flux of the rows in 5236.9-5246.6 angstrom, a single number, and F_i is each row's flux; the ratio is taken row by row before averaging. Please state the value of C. 1.16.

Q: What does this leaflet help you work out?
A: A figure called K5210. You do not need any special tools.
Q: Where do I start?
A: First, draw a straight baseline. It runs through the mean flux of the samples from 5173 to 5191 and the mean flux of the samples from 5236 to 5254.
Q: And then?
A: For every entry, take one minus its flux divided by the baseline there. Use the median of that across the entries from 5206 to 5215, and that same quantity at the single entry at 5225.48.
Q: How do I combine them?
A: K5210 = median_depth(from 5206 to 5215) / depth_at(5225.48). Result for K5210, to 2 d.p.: 0.27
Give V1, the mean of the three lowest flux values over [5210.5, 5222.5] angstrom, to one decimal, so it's 13.7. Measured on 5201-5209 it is 14.8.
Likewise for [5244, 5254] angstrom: 14.7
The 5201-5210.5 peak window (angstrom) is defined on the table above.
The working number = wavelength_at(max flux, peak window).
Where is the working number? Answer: 5208.66 angstrom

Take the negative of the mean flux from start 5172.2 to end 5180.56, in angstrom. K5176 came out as -15.8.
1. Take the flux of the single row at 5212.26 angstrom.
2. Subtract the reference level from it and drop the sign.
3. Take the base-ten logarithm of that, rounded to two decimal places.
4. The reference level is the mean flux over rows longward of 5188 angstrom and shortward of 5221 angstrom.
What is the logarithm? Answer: 0.51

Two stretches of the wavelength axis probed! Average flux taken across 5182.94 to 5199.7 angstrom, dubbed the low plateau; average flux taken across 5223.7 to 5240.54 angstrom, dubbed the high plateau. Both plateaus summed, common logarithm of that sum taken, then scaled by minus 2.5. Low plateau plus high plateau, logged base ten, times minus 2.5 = -3.84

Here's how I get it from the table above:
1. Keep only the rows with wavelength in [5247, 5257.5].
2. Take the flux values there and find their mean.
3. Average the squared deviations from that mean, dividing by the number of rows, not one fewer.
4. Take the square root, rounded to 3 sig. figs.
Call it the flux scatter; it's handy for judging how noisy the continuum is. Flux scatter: 2.16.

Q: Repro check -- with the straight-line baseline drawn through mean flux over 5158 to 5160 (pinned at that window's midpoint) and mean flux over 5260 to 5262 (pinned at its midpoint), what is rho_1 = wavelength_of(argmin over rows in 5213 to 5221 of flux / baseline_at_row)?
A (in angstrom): 5215.87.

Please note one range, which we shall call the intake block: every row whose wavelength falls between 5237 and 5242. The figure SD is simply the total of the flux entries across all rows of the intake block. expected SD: 75.1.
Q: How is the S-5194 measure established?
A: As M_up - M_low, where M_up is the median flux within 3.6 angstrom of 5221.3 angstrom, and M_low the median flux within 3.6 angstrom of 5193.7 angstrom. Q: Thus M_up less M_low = -0.1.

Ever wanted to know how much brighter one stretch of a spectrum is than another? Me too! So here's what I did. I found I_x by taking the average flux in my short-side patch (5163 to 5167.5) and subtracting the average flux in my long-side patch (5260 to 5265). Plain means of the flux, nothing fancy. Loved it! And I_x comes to -2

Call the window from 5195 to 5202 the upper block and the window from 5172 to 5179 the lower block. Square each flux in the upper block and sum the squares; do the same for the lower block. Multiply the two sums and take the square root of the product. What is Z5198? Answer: 1435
